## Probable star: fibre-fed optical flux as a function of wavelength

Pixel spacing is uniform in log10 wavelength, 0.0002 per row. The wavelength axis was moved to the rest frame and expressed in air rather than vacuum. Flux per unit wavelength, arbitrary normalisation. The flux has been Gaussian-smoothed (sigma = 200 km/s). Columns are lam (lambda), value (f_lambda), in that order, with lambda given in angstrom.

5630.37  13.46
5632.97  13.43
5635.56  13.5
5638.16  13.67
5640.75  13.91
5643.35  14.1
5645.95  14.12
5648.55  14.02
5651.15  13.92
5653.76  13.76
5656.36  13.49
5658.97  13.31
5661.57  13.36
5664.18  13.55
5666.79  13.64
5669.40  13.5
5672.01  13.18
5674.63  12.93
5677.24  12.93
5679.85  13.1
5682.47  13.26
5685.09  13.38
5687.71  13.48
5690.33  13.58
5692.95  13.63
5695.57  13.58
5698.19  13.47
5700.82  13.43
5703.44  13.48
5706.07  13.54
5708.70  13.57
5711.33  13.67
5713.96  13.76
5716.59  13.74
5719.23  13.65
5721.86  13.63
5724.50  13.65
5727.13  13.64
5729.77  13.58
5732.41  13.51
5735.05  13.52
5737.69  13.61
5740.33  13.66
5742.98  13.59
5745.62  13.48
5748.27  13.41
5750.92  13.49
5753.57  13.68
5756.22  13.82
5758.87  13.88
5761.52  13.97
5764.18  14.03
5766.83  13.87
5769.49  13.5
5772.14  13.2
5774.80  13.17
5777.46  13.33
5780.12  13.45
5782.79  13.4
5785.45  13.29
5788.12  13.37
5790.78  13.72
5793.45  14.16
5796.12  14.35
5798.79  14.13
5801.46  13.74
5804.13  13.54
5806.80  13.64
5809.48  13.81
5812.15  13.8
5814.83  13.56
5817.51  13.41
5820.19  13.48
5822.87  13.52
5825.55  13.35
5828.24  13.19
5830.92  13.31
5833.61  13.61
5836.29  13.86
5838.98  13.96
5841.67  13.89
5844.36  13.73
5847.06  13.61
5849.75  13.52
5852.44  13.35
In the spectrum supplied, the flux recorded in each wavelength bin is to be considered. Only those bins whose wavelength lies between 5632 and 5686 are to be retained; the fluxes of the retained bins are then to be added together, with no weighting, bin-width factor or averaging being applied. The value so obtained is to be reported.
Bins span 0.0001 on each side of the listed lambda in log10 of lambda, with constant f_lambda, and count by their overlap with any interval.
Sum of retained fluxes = 284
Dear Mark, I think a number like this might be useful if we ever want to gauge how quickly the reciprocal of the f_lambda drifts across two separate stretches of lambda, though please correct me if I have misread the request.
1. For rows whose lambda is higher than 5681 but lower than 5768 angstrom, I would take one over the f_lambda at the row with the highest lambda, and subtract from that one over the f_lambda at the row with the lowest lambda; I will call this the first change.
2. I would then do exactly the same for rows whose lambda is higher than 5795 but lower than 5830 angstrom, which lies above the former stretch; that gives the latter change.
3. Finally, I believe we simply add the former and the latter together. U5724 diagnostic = 0.0028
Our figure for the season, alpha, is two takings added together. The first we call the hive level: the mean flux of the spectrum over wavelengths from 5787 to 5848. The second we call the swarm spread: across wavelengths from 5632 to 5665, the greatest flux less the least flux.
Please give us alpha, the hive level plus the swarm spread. 14.5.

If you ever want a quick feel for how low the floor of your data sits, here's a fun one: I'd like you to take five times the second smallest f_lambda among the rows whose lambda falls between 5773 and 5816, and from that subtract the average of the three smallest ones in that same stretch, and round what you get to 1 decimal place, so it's 53.2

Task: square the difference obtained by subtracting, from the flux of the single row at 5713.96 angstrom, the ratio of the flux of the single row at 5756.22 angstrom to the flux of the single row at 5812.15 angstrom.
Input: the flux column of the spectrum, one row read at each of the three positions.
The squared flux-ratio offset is 163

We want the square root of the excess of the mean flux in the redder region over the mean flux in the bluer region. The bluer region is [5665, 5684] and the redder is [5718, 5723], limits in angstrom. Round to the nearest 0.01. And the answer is 0.65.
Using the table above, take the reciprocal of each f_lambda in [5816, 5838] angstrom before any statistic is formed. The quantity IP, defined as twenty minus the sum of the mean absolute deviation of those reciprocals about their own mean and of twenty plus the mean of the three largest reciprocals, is -0.0761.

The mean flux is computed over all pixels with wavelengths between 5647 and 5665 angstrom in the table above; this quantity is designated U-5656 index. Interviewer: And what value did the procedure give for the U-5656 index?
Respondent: 13.6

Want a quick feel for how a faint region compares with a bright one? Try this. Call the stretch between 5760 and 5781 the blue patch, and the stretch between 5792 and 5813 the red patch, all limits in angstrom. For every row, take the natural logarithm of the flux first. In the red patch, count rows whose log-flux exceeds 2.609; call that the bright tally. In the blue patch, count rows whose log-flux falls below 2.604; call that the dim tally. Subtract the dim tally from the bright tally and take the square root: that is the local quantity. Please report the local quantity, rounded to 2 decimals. 1.41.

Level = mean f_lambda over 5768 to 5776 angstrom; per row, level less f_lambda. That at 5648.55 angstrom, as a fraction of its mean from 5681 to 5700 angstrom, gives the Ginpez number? 4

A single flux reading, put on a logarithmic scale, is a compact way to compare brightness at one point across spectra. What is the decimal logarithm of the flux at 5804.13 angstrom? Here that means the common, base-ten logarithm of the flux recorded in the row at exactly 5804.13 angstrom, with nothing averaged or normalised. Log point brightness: 1.13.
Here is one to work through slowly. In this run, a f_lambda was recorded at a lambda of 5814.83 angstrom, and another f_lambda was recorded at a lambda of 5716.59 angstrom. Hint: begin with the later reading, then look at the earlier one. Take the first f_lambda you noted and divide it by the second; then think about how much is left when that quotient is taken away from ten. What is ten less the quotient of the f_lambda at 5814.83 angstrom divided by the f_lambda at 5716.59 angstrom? 9.01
